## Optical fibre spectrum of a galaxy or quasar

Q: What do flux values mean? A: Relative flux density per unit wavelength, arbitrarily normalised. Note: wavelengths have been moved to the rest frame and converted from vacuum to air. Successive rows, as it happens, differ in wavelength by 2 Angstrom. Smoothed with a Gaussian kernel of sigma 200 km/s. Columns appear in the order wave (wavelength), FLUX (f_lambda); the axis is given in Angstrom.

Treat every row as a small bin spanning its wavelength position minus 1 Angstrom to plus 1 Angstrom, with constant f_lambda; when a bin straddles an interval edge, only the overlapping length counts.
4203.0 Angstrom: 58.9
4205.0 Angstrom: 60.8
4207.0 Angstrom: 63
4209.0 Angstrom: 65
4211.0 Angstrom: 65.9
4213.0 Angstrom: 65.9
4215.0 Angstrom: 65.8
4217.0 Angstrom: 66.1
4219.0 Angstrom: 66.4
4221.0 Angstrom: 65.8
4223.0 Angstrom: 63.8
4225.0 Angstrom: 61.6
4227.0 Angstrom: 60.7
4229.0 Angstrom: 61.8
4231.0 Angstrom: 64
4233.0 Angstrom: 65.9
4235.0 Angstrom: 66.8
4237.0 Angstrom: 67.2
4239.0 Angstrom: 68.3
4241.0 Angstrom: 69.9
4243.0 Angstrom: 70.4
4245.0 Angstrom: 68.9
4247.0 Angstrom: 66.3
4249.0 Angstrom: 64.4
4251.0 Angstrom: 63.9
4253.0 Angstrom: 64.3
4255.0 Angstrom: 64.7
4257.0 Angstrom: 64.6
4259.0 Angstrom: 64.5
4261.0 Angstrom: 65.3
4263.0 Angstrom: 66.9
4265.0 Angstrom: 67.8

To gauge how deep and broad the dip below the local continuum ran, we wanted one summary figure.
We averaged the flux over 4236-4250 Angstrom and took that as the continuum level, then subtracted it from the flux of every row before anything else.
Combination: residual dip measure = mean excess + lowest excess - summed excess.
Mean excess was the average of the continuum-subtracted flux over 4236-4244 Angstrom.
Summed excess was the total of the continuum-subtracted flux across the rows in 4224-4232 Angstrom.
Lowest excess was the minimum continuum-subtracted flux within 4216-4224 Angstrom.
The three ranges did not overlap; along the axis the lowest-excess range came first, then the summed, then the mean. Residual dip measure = 20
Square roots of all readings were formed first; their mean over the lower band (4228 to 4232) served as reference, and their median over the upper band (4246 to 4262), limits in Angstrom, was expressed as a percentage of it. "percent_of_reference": 101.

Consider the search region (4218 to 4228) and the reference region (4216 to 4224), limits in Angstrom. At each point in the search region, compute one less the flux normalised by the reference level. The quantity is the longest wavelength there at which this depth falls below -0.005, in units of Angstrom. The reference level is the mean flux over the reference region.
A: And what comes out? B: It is 4219.0 Angstrom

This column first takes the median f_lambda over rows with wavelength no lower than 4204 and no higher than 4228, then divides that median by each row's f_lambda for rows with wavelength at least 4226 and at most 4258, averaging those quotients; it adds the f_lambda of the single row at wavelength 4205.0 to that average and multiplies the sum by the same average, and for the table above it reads 61.6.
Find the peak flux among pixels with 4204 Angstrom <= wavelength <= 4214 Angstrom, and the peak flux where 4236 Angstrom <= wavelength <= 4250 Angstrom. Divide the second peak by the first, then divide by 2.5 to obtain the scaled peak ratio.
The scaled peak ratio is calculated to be 0.427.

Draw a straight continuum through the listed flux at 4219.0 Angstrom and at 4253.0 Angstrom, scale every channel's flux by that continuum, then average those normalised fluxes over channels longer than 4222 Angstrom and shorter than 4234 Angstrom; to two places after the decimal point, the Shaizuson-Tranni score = 0.96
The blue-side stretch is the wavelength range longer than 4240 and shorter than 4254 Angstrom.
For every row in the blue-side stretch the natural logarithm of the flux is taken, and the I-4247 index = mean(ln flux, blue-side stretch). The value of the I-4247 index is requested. 4.202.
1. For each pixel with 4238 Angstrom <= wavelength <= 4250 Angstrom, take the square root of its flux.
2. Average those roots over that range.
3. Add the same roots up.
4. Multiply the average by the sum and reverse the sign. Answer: -408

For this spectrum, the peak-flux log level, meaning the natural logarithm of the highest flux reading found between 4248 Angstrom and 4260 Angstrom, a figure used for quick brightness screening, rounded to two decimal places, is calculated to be 4.17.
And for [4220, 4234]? 4.19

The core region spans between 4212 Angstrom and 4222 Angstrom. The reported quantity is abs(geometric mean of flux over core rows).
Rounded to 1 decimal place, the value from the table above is 66.0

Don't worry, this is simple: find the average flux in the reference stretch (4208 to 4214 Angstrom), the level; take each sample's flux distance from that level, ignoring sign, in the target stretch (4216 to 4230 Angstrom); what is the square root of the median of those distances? 1.3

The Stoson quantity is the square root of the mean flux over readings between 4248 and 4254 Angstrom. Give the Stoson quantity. 8.01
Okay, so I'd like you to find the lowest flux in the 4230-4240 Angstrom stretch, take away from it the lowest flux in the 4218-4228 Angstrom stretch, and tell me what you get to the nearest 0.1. 3.3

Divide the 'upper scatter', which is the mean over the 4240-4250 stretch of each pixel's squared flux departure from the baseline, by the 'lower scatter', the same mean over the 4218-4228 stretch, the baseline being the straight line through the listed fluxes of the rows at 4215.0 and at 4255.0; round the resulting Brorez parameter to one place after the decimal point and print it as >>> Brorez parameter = 1.7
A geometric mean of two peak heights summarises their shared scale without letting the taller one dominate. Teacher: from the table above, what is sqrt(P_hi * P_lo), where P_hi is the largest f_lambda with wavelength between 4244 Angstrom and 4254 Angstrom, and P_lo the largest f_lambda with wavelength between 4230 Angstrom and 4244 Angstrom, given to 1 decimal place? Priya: 69.6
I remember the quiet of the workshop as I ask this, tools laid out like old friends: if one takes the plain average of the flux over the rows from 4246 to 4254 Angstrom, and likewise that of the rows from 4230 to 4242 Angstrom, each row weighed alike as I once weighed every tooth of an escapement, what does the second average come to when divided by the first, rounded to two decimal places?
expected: 1.04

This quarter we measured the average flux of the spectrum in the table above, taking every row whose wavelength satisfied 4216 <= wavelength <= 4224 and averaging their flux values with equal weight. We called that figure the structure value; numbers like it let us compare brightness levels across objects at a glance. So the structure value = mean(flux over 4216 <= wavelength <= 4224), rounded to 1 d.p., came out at 65.5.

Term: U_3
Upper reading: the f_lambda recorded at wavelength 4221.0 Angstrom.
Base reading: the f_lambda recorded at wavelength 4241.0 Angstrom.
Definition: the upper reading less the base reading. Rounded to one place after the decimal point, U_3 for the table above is -4.1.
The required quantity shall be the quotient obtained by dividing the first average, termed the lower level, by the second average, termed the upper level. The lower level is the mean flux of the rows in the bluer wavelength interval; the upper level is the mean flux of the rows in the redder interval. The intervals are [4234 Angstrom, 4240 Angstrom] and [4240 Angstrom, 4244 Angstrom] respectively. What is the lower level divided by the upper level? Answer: 0.96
